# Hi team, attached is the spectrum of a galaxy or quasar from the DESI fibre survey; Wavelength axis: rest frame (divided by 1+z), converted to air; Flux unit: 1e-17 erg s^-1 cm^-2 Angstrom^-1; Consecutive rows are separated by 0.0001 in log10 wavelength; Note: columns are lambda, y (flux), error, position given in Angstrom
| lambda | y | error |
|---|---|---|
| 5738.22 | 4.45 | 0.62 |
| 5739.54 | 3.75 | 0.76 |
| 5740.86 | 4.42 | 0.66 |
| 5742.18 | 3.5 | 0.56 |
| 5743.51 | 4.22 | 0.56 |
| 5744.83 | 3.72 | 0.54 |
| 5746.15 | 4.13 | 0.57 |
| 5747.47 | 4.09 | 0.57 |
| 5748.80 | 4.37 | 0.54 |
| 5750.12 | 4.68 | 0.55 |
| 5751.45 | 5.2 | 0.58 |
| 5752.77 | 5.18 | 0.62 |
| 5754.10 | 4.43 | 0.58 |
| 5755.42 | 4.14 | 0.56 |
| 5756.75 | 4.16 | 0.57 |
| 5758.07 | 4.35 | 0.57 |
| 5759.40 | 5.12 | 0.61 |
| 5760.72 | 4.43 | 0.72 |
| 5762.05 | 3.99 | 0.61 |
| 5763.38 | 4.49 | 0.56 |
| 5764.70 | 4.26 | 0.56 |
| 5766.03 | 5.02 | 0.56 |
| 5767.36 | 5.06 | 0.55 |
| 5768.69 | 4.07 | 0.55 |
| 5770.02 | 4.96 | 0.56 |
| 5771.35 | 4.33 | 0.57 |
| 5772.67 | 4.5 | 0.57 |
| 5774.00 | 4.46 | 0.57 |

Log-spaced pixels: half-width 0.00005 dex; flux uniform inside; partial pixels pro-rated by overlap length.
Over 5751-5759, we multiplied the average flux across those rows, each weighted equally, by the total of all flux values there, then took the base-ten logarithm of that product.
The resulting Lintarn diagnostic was 2.10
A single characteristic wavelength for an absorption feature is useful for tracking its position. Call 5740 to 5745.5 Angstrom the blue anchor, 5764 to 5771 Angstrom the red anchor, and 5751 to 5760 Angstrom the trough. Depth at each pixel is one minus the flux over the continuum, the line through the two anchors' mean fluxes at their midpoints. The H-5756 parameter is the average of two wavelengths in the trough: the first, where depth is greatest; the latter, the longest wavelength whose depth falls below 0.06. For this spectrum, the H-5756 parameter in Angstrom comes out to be 5758.1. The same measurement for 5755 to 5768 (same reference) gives 5764.7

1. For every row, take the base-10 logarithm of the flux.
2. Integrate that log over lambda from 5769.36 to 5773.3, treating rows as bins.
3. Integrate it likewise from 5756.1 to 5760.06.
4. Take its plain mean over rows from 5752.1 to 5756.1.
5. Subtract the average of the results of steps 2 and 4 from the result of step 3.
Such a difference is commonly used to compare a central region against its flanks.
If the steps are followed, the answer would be 0.96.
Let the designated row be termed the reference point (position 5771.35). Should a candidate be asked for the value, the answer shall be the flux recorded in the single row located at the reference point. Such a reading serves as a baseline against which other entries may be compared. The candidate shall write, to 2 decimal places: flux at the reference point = 4.33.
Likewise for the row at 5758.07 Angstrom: 4.35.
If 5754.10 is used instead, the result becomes 4.43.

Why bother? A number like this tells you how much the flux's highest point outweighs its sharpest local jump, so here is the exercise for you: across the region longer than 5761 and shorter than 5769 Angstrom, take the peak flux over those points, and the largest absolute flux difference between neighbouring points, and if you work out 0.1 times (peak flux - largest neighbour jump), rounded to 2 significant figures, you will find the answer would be 0.41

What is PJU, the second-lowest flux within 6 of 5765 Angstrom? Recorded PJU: 4.07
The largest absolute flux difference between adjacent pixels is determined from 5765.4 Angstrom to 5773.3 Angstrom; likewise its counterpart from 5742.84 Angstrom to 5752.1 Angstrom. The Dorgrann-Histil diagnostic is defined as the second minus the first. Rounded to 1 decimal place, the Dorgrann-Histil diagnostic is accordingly -0.5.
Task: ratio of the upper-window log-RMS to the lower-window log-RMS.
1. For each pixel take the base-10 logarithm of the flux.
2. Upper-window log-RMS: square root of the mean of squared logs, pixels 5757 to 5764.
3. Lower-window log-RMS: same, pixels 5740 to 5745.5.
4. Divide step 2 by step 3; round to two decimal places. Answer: 1.09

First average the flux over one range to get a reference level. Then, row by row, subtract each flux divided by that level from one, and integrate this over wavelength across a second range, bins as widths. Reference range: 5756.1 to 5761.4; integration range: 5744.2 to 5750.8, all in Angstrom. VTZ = 0.5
